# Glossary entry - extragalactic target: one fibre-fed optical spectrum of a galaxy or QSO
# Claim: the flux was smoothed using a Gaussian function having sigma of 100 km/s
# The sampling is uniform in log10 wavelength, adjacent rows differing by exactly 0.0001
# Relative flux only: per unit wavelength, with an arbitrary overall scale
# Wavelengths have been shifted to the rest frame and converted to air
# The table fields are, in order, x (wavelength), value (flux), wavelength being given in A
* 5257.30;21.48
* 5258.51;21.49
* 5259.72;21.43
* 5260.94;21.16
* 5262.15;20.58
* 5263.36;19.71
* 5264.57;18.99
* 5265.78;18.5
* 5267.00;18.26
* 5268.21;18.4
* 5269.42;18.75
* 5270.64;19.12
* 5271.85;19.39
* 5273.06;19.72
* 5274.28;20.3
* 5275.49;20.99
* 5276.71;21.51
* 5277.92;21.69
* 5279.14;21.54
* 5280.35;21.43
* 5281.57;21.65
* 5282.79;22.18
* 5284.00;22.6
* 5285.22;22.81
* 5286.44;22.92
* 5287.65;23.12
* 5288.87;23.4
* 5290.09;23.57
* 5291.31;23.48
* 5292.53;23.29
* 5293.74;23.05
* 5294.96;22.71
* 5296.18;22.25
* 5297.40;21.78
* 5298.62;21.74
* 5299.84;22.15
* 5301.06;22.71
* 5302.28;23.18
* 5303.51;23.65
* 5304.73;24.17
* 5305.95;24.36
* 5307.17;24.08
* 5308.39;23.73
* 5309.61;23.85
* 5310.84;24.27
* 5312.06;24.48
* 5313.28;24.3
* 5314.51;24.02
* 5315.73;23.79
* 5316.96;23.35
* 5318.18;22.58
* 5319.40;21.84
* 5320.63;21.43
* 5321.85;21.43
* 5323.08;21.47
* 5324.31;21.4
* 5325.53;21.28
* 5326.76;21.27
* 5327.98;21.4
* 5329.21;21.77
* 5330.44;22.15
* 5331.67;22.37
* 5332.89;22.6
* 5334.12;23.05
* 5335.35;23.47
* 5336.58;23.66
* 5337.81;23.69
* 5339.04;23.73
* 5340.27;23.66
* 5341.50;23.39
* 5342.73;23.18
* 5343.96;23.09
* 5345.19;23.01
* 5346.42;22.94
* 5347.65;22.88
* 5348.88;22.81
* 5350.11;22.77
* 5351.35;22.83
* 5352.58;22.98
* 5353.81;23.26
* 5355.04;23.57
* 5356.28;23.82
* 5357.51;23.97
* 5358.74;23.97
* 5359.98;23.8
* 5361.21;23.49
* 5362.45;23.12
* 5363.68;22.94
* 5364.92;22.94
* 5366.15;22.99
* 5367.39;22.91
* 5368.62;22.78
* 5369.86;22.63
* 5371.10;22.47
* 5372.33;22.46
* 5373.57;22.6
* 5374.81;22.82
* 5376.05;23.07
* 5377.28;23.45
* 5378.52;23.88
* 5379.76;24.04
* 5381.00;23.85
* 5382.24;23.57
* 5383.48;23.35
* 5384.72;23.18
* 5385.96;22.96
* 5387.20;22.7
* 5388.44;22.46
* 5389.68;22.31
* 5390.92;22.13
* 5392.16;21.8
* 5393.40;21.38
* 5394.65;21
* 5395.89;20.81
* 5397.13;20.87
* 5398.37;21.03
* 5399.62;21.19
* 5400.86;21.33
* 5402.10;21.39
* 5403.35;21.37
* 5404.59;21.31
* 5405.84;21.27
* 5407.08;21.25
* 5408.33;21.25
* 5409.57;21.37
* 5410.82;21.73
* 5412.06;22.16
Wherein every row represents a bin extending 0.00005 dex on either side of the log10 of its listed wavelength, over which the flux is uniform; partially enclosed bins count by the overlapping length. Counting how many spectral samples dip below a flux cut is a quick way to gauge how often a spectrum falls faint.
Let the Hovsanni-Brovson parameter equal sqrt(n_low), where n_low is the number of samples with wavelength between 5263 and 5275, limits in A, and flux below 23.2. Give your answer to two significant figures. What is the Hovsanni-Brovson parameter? 3.2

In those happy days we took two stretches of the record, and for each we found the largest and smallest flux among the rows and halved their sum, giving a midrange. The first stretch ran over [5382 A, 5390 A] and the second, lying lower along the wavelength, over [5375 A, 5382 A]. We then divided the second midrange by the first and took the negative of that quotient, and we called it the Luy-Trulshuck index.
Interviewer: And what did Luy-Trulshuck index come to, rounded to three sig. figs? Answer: -1.03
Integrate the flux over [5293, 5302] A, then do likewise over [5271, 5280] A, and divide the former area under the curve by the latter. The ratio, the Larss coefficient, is 1.08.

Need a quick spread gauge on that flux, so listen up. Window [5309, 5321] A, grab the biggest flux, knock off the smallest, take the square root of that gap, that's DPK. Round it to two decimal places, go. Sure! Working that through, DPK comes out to 1.75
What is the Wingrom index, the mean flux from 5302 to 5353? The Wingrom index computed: 23.0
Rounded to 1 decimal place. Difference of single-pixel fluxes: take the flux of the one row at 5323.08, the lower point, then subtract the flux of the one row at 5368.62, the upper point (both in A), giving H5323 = -1.3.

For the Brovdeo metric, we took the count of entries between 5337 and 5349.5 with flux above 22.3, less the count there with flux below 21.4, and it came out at 10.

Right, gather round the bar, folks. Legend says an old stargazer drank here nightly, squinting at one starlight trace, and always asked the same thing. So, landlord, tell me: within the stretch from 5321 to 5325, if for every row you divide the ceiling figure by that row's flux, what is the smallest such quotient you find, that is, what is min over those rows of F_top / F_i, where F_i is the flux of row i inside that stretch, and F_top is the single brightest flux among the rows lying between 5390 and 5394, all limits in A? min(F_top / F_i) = 1.03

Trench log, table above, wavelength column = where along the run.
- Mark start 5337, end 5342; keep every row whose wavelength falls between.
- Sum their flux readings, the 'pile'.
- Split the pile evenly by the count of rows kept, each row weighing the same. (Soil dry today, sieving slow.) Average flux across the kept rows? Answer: 23.6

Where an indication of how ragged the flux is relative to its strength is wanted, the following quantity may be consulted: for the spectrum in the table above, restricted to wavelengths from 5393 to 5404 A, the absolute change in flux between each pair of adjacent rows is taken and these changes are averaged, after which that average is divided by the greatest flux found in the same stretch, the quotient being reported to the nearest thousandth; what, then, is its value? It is 0.007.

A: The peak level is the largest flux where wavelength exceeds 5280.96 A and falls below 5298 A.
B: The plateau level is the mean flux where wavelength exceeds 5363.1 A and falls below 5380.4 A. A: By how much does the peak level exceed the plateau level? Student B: 0.6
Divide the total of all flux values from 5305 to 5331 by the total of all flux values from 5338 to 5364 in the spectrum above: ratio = 0.98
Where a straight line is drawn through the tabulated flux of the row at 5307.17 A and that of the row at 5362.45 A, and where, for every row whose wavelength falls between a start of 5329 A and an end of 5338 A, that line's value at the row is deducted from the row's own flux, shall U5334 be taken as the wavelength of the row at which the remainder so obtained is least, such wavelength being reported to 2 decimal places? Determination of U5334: 5329.21 A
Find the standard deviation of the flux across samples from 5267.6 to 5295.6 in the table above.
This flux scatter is 1.6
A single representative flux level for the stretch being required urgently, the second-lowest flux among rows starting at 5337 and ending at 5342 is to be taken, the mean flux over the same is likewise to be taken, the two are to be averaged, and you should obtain 23.6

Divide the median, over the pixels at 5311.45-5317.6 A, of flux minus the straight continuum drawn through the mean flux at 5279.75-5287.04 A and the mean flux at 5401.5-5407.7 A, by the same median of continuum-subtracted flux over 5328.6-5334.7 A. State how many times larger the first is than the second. 4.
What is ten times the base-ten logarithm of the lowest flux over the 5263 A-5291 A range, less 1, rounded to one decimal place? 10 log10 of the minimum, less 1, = 11.6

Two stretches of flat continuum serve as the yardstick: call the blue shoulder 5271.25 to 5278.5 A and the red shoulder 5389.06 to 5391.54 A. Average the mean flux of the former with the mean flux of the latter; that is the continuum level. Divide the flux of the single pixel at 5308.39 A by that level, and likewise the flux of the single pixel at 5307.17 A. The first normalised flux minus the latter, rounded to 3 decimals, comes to -0.016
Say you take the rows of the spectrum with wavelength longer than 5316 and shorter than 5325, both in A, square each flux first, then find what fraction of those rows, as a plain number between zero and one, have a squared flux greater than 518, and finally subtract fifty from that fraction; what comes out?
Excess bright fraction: -49.9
